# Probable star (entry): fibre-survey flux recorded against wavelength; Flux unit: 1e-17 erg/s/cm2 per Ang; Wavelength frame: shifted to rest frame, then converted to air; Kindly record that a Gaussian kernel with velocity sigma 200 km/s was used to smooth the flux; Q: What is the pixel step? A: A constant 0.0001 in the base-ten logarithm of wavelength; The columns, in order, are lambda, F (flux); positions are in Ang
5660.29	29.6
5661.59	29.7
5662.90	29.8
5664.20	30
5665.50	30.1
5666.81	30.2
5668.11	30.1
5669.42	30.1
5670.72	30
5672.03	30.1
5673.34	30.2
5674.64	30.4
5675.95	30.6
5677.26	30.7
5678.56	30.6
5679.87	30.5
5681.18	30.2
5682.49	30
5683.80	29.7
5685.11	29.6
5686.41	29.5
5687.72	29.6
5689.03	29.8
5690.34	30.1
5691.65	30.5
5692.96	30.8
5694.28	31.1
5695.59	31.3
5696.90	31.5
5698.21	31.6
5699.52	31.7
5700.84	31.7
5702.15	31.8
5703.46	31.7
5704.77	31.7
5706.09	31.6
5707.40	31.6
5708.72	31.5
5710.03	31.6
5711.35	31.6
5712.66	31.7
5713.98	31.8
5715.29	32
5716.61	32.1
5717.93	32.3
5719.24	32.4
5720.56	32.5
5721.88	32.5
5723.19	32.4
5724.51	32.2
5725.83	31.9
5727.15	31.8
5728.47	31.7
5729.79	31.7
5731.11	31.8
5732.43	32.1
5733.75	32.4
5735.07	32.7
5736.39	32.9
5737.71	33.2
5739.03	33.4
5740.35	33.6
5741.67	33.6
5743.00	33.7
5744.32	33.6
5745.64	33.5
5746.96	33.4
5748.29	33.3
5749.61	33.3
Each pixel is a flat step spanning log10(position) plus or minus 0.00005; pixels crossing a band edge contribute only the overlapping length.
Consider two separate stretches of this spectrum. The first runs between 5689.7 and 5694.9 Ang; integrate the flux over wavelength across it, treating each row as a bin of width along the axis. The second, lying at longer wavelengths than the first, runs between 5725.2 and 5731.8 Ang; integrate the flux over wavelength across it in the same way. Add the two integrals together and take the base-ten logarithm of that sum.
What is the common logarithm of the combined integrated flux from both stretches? 2.57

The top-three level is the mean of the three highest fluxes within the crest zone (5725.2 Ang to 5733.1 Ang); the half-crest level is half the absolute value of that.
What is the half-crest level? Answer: 16.0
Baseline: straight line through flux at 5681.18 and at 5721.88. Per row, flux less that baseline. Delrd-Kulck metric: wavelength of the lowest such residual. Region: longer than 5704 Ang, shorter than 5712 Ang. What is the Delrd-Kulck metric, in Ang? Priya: 5711.35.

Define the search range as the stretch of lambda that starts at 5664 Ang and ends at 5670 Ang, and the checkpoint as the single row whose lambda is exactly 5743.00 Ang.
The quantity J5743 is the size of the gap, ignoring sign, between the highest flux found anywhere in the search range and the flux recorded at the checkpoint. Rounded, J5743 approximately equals 3.5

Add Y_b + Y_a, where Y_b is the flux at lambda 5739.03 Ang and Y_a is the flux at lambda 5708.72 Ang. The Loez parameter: 64.9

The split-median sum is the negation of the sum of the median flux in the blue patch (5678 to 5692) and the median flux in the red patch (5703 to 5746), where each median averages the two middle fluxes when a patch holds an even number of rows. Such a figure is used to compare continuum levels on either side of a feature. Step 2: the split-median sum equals -62.1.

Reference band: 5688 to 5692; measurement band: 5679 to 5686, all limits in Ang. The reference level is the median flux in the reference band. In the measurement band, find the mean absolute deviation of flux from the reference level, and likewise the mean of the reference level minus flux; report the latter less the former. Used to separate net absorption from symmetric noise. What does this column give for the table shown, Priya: -0.2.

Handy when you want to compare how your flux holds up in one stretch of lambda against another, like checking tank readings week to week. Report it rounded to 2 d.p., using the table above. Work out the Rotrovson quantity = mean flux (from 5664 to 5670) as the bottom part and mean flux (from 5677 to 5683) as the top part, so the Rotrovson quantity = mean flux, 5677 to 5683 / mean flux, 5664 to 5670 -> 1.01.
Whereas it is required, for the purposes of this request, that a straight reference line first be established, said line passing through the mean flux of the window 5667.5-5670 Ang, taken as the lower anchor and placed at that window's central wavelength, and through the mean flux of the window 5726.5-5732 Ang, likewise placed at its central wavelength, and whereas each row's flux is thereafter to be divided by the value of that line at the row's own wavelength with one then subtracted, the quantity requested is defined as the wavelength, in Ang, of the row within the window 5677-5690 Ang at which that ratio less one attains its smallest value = 5686.41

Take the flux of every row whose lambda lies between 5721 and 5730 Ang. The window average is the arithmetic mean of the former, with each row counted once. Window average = 32.0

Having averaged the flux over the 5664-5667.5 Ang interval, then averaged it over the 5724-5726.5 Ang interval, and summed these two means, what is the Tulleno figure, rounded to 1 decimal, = 62.1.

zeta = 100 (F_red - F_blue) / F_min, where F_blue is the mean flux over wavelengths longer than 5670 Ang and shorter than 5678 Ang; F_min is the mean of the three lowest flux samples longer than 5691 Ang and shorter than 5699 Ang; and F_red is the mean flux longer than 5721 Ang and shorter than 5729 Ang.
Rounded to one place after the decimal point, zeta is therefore 5.7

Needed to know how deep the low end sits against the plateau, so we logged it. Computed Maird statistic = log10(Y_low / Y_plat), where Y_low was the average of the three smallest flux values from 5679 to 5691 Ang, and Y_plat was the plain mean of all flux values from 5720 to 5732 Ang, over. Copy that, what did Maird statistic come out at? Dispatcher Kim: -0.035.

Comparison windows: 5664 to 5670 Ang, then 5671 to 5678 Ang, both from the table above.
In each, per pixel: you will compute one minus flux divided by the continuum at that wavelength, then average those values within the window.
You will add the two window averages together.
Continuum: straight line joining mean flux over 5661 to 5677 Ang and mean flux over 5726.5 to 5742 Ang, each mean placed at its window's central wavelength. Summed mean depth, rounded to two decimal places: 0.00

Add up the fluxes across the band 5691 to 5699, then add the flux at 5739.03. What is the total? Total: 220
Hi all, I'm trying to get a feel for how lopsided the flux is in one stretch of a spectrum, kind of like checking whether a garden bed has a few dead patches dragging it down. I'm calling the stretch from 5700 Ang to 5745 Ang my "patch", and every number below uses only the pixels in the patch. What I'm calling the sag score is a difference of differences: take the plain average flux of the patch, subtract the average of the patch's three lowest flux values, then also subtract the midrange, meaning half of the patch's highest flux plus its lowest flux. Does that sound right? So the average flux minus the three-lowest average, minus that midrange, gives -31.9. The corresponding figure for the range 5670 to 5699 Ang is -29.7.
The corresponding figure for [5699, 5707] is -31.7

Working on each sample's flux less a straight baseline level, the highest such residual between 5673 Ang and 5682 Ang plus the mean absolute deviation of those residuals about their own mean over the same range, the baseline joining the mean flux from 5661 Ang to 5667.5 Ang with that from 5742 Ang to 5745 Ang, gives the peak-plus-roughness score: 0.30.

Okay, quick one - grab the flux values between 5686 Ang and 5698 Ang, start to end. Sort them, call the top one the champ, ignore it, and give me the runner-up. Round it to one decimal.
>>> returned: 31.3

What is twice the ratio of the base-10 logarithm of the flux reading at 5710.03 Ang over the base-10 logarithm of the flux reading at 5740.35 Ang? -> 1.97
